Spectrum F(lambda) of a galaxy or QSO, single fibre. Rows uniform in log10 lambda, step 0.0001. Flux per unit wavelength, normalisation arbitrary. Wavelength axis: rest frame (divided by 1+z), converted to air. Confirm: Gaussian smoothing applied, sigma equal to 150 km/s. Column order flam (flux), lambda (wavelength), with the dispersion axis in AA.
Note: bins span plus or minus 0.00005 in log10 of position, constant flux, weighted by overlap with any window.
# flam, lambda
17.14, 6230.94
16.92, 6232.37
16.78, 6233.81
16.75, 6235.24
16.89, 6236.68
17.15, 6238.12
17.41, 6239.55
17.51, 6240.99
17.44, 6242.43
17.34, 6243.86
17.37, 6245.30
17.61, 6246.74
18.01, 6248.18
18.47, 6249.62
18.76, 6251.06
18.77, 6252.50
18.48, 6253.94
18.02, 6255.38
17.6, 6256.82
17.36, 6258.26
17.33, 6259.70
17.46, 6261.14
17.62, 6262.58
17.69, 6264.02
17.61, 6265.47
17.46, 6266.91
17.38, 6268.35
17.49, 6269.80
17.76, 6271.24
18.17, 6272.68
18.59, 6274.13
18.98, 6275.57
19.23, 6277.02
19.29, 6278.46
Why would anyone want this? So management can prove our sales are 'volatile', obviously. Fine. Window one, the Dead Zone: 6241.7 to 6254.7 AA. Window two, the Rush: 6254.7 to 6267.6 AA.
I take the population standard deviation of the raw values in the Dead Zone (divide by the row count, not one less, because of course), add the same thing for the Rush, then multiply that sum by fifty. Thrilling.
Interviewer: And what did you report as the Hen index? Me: 38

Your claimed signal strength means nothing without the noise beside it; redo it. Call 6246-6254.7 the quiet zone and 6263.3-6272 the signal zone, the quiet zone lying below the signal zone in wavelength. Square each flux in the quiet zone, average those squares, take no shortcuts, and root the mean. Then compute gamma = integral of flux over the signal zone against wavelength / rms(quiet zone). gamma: 8.3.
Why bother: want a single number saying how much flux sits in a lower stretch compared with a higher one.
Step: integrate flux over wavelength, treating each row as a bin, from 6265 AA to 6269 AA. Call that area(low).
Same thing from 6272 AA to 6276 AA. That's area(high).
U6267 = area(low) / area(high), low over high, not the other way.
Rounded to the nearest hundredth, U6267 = 0.94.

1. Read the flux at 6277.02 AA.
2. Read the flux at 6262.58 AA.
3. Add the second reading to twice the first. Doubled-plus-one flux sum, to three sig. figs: 56.1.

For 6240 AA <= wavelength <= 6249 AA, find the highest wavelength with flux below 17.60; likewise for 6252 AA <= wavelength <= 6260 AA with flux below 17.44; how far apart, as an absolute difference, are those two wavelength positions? 14.4 AA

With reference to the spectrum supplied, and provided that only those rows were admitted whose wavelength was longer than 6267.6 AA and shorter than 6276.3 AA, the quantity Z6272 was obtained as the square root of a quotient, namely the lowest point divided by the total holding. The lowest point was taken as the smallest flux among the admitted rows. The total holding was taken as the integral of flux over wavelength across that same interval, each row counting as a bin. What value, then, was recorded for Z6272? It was 0.333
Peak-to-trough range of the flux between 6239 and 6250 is 1.1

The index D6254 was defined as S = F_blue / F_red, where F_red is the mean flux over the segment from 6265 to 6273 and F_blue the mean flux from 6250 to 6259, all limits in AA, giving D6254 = 1.03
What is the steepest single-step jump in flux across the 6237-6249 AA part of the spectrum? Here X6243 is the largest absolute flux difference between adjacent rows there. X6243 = 0.400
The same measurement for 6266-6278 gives 0.420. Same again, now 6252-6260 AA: 0.460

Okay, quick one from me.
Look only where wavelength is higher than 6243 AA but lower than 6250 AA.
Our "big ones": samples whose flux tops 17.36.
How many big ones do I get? 4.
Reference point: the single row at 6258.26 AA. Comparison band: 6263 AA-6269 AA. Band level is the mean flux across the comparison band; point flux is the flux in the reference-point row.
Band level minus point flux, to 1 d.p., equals 0.2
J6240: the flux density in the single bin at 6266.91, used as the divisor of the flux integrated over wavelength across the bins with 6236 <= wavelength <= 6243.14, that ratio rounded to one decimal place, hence 7.1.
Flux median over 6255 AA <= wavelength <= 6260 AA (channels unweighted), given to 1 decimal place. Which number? 17.5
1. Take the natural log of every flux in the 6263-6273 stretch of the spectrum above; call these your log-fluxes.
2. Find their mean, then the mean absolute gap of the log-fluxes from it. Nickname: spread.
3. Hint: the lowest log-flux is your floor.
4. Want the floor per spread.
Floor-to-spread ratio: 266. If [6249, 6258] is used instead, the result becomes 145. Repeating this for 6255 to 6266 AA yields 329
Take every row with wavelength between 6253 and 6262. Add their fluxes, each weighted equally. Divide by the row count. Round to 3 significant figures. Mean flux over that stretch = 17.7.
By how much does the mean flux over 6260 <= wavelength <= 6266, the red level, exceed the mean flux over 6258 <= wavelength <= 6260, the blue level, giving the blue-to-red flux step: 0.2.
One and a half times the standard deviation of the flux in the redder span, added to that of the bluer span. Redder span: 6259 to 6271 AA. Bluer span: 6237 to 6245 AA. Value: 0.3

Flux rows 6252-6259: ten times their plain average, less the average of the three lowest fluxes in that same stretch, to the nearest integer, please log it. 163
